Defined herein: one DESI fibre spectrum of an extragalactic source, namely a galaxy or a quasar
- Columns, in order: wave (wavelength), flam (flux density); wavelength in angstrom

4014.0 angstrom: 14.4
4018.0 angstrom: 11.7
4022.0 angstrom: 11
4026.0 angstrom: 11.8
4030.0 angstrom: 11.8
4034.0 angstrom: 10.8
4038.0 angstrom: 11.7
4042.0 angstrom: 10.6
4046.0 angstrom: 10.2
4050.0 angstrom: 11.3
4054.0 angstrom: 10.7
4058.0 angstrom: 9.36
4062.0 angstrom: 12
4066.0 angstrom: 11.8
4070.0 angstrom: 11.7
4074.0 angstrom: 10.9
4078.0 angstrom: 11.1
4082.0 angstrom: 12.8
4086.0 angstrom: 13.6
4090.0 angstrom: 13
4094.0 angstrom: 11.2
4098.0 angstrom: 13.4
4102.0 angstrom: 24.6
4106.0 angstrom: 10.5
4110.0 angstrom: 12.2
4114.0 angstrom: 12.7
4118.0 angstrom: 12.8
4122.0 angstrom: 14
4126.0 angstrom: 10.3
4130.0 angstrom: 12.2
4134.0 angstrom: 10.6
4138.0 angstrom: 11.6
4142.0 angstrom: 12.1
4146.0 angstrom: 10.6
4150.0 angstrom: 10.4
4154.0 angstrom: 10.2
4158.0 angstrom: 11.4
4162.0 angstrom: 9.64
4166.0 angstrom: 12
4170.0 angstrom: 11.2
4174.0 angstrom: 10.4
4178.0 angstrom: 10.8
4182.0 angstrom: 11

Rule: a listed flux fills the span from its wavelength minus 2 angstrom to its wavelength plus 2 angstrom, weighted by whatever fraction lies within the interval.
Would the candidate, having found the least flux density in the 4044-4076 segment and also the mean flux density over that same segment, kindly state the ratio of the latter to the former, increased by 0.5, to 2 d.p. 1.67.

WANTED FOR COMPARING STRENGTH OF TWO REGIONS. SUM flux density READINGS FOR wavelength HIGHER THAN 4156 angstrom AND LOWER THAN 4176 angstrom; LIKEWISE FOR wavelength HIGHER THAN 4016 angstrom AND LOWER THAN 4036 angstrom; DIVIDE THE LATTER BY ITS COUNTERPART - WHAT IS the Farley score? 1.05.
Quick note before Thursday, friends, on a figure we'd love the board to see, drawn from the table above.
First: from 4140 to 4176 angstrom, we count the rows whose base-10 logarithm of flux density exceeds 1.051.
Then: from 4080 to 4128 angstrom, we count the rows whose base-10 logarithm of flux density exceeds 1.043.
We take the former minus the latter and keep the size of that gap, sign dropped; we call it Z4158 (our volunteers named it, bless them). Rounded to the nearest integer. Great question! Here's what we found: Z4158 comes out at 7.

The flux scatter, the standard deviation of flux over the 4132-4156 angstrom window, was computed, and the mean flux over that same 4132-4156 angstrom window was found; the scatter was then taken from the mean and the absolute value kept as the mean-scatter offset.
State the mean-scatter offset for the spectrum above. 10.2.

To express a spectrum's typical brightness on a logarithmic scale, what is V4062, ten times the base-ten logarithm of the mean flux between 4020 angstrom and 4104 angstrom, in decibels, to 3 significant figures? 10.8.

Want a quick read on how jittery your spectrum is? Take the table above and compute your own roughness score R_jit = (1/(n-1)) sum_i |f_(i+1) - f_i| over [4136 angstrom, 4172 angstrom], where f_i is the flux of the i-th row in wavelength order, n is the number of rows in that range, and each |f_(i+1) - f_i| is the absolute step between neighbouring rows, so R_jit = 1.1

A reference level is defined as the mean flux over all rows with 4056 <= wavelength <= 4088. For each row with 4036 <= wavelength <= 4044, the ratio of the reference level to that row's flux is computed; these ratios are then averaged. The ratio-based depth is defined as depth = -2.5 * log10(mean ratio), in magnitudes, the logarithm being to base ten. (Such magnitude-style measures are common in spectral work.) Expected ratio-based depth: -0.05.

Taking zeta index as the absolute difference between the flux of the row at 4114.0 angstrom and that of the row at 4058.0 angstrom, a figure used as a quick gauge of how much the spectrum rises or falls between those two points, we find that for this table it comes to 3.3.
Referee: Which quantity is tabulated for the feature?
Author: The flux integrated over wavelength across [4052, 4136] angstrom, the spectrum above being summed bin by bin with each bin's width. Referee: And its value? 1046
